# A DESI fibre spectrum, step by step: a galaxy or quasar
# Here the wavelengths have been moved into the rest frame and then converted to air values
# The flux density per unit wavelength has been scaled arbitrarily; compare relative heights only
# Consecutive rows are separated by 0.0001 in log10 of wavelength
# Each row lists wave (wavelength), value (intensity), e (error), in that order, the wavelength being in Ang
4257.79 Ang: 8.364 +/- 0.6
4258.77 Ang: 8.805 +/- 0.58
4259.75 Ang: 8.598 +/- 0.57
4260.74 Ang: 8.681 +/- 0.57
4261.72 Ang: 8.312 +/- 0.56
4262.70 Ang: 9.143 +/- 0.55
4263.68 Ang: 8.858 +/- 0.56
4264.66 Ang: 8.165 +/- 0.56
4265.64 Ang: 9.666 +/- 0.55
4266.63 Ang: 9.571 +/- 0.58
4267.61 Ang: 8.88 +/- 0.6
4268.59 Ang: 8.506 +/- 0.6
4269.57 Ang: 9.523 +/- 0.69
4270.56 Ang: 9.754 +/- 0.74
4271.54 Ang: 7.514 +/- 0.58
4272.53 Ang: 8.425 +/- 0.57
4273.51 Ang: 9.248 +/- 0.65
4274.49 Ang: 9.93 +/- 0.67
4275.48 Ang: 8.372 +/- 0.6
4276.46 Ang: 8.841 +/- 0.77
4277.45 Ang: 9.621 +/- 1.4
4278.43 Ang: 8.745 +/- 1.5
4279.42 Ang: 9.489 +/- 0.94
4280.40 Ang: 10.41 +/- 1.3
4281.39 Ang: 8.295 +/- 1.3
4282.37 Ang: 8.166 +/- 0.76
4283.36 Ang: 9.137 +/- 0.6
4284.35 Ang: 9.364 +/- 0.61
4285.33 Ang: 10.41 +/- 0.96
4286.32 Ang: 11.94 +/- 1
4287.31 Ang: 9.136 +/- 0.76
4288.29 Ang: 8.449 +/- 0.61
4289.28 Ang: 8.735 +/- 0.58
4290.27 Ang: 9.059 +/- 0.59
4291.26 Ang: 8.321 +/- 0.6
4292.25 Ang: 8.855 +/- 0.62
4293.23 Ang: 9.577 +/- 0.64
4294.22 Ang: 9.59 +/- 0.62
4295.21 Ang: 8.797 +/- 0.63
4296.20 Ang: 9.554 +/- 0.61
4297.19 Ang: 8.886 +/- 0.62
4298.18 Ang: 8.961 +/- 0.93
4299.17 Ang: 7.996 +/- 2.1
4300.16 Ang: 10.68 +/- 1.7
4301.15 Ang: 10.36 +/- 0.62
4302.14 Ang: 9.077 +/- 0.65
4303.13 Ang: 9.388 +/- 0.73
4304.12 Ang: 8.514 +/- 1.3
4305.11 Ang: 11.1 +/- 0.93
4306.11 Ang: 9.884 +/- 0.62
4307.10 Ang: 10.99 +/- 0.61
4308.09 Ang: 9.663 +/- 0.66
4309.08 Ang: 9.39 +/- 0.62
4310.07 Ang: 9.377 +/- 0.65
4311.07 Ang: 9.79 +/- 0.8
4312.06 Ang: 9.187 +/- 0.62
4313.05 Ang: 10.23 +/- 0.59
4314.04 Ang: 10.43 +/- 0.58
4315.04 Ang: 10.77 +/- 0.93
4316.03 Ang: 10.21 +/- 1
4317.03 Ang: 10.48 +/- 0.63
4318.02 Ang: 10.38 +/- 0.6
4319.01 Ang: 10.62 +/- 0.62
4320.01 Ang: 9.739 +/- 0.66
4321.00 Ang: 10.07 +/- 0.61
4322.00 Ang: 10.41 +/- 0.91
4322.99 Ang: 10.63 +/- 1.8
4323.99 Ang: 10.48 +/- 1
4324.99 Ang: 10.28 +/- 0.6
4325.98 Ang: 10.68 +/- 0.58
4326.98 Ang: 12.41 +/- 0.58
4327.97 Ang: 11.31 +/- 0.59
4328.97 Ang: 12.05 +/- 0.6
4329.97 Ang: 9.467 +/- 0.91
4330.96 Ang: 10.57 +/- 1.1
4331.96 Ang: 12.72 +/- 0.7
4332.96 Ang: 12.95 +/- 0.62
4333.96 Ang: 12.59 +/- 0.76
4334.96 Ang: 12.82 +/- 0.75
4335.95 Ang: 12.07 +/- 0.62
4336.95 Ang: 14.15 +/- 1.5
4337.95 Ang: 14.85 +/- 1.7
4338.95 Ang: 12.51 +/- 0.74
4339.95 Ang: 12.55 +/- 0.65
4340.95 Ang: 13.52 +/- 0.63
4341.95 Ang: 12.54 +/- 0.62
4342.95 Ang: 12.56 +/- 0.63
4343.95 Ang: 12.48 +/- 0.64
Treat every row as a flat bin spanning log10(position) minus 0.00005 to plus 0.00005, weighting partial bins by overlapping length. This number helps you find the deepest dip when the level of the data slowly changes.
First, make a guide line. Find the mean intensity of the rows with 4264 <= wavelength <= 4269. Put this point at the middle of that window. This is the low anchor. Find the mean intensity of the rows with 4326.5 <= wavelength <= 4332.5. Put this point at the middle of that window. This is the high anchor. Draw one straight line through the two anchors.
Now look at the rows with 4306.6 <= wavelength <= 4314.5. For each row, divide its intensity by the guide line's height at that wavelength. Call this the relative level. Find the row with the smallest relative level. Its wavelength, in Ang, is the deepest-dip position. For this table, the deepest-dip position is 4312.06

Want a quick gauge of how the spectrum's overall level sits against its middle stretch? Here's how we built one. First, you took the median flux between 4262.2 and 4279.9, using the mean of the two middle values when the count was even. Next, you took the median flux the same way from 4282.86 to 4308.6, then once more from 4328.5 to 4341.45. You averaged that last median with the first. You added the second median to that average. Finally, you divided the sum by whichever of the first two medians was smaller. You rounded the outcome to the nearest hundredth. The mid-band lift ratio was 2.23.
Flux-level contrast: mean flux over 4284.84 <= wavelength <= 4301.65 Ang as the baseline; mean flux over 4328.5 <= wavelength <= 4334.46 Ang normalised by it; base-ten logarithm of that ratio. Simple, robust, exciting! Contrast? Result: 0.10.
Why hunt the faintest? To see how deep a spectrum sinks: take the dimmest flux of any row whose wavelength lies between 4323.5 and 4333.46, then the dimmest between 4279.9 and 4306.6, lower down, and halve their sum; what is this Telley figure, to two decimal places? 8.73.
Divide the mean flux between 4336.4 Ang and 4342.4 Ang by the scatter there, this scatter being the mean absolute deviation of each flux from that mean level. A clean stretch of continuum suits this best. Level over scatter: 16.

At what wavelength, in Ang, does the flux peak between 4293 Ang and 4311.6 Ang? 4305.11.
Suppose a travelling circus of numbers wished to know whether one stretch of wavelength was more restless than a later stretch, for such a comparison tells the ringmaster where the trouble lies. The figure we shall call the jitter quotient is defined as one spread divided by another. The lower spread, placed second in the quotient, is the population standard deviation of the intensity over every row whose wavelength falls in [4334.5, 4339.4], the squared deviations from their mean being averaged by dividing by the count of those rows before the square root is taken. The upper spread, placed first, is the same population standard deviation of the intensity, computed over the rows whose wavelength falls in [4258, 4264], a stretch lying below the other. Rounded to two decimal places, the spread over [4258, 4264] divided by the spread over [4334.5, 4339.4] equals 0.24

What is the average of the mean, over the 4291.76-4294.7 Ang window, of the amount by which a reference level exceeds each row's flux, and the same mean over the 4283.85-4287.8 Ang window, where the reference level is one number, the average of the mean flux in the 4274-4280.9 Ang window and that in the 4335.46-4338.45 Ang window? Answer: 1.74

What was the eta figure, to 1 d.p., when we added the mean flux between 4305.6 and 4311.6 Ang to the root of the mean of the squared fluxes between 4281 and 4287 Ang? 19.5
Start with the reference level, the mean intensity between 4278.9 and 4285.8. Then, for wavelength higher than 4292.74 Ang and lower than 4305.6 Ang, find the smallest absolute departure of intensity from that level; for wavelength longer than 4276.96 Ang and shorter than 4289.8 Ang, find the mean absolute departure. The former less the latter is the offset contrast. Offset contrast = -0.7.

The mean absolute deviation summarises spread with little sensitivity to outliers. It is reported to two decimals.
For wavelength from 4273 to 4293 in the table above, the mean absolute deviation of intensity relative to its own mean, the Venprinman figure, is 0.66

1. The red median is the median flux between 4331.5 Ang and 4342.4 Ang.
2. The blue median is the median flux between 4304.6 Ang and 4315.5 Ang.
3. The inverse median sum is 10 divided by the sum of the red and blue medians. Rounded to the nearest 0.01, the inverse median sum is 0.44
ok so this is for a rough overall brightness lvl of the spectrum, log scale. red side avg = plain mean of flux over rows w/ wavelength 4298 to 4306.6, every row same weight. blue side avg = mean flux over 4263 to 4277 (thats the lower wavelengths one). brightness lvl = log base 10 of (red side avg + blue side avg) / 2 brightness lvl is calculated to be 0.97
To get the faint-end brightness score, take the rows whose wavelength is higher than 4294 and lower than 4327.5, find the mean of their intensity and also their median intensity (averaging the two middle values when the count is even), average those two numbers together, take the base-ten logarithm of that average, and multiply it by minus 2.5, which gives -2.51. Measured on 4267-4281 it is -2.39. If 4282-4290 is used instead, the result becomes -2.42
